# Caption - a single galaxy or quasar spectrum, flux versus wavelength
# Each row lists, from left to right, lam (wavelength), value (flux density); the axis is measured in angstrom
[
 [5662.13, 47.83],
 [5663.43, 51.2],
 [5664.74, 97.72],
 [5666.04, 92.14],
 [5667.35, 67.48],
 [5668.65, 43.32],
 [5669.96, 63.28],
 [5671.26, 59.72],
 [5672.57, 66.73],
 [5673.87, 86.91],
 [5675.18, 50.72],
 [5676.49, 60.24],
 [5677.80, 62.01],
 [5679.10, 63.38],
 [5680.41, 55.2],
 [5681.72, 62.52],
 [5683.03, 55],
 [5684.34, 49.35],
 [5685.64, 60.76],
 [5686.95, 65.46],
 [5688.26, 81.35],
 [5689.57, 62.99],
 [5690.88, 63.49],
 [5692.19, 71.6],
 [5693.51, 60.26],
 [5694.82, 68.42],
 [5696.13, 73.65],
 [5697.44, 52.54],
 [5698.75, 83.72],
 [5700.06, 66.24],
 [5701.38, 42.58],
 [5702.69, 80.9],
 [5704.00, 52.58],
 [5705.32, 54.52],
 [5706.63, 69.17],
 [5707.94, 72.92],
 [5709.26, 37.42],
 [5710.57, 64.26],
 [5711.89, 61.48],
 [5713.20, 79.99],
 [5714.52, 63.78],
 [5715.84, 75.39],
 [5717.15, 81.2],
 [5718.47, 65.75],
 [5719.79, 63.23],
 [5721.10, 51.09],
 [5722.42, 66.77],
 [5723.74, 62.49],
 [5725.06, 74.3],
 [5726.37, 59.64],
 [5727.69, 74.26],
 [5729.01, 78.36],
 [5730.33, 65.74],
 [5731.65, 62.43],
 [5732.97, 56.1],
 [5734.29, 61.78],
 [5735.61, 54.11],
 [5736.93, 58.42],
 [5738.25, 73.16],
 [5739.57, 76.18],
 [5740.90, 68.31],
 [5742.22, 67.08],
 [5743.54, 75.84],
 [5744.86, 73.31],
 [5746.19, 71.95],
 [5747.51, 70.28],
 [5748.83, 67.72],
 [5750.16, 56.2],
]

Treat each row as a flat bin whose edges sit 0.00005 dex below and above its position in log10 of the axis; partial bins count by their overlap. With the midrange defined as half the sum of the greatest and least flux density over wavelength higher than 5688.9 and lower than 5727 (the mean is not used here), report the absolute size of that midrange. 60.6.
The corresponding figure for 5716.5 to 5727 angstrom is 66.1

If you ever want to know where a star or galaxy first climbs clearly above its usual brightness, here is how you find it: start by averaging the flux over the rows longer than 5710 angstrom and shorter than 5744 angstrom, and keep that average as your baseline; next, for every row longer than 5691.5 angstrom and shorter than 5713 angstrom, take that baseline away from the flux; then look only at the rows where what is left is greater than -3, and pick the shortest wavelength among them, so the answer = 5692.19 angstrom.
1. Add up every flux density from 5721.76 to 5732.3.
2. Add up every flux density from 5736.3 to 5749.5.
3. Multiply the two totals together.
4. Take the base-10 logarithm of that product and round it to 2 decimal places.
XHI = 5.58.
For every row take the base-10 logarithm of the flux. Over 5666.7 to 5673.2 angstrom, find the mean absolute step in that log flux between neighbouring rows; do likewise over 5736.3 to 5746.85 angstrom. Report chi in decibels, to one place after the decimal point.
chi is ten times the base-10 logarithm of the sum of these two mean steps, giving -8.5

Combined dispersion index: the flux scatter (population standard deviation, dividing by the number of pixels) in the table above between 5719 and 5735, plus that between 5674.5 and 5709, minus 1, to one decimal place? 16.6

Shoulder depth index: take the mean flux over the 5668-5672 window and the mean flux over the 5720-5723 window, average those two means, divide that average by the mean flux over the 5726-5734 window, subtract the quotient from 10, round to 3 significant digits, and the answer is 9.13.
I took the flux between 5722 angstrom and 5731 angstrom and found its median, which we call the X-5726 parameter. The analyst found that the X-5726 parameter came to 67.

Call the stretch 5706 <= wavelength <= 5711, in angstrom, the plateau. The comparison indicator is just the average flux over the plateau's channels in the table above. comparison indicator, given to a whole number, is 61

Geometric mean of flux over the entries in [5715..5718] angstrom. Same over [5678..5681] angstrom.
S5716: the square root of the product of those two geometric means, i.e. 68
